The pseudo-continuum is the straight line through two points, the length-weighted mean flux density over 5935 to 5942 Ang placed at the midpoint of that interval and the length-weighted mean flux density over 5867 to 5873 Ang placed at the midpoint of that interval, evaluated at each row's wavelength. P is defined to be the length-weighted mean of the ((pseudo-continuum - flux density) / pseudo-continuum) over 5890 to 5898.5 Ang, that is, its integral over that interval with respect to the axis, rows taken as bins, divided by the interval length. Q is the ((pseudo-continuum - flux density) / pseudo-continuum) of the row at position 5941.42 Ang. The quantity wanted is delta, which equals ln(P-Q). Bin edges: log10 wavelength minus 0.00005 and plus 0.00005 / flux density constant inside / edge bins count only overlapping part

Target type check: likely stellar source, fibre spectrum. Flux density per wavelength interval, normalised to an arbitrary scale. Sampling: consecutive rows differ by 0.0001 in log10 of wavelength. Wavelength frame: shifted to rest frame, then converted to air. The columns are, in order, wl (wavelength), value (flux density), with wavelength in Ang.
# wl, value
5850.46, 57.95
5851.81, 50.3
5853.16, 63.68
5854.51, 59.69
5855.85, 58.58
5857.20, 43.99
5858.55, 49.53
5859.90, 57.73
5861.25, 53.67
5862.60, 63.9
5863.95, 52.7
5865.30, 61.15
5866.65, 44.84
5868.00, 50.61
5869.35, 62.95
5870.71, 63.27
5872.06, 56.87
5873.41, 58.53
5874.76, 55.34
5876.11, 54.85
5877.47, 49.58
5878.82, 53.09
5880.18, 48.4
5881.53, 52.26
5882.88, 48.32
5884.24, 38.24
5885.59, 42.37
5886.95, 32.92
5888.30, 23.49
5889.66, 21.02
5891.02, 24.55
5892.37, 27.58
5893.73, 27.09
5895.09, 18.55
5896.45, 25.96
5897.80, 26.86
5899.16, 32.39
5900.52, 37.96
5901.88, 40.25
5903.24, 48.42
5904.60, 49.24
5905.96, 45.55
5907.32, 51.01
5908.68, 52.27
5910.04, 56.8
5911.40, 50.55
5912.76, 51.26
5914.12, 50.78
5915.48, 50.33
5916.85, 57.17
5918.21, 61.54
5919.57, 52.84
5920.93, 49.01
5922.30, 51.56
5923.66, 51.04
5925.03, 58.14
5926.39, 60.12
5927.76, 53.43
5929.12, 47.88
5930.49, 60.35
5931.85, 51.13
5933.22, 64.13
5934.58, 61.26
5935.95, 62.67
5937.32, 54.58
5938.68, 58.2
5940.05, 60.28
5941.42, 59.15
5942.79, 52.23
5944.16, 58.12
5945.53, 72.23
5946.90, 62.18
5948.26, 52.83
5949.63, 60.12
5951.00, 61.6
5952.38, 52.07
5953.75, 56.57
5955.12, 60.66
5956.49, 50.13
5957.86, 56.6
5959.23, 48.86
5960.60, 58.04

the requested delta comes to -0.6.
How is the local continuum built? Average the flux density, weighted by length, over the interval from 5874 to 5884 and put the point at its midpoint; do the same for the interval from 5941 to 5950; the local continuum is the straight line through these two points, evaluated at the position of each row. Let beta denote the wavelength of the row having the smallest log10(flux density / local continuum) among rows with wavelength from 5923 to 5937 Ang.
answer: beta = 5929.12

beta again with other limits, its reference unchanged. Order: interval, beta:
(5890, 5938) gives 5895.09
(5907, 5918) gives 5915.48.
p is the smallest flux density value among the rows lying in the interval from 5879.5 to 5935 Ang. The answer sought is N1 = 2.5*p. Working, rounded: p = 18.55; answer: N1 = 46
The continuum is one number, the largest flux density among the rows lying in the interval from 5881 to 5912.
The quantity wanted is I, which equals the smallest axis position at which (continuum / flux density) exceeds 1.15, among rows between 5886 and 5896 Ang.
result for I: 5886.95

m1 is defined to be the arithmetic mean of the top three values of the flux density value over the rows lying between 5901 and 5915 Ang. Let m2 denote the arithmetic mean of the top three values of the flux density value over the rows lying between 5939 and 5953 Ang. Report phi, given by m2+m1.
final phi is 119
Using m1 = 53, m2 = 65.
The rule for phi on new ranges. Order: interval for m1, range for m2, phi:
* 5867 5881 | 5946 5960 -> 123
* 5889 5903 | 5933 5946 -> 103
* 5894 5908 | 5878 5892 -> 101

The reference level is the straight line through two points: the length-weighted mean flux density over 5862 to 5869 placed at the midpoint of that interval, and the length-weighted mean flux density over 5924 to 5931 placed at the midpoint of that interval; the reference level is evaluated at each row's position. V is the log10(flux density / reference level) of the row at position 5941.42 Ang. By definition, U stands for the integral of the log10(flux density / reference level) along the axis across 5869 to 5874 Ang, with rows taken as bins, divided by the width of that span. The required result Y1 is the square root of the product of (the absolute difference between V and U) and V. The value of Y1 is 0.019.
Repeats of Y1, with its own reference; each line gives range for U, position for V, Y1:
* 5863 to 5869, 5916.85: 0.019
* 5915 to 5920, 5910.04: 0.010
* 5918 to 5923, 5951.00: 0.052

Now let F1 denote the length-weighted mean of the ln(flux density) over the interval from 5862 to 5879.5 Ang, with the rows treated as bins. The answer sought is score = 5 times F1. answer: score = 20.1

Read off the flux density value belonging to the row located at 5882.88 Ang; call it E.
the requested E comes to 48.32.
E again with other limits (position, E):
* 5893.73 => 27.09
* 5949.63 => 60.12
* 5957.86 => 56.6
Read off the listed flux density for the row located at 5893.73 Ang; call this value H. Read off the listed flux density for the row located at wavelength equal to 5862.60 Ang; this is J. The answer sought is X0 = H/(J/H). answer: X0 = 11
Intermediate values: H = 27.09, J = 63.9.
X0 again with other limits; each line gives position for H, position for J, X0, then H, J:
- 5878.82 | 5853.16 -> 44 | 53.09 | 63.68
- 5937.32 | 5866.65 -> 66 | 54.58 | 44.84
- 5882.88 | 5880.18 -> 48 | 48.32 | 48.4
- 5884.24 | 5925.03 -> 25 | 38.24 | 58.14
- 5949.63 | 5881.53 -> 69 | 60.12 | 52.26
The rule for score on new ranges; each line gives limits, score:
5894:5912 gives 18.3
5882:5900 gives 16.9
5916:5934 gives 20.0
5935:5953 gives 20.4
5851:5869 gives 20.0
